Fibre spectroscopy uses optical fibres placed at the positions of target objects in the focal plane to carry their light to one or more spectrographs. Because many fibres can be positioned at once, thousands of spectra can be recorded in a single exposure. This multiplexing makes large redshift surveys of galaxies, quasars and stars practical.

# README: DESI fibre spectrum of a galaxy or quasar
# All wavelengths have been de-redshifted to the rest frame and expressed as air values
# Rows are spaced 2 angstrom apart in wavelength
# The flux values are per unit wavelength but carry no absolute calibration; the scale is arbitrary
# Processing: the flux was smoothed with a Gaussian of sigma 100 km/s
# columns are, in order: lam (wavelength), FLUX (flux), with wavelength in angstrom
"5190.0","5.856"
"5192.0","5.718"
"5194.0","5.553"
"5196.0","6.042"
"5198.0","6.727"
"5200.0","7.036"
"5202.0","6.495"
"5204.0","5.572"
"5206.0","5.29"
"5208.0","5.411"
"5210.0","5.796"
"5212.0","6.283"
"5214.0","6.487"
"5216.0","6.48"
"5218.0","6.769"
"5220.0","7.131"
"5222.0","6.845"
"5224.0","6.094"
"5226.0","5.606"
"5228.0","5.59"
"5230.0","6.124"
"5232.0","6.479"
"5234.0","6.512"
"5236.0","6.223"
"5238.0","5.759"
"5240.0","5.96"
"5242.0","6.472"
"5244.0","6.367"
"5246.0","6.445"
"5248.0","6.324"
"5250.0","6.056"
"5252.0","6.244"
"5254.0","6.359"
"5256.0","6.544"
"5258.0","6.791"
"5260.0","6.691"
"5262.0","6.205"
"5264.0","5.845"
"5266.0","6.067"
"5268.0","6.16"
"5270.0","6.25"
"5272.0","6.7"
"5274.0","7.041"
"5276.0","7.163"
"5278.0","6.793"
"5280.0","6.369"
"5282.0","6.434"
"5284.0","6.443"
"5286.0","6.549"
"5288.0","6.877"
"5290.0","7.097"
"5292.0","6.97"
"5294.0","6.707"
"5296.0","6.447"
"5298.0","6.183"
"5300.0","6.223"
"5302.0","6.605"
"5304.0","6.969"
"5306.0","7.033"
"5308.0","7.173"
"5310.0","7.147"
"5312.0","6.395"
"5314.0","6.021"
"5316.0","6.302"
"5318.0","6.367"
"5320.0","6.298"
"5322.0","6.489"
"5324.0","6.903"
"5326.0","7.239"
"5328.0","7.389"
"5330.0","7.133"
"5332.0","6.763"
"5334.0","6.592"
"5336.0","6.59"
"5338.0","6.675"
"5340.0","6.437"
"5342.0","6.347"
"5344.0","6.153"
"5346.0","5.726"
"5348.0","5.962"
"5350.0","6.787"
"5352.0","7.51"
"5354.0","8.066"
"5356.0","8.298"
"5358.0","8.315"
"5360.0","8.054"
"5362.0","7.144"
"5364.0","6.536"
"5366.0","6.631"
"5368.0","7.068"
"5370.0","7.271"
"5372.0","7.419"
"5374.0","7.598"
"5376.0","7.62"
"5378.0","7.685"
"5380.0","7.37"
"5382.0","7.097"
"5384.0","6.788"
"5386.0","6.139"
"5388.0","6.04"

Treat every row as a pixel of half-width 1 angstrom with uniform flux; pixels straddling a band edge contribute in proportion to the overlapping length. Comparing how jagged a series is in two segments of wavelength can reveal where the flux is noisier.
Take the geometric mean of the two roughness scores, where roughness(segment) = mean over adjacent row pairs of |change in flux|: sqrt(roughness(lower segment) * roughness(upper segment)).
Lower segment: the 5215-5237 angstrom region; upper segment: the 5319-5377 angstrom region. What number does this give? 0.319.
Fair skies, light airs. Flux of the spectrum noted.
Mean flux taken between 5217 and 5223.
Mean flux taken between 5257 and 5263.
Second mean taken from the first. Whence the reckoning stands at 0.35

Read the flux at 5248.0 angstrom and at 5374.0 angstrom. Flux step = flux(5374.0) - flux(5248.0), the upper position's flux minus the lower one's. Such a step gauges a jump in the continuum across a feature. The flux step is 1.3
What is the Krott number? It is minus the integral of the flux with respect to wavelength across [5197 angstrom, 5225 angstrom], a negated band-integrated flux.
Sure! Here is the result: -177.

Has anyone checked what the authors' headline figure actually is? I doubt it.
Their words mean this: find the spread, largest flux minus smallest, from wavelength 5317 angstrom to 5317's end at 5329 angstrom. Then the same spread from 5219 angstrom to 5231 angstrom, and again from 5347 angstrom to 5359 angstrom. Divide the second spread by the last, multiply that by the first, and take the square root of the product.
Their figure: 0.85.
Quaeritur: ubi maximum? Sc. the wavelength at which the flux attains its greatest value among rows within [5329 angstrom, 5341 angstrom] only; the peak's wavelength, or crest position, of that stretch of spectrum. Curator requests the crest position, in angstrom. 5330.0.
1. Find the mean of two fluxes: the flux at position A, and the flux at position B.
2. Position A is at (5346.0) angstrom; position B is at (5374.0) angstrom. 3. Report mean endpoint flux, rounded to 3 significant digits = 6.66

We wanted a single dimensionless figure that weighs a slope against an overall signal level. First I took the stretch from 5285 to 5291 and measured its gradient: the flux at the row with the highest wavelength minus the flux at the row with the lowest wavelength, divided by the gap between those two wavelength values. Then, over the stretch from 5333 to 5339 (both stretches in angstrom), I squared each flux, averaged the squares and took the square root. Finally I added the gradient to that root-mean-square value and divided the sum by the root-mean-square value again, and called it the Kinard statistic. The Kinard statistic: 1.02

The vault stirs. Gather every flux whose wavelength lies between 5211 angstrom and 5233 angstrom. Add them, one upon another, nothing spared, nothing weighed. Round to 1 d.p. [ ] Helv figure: 69.9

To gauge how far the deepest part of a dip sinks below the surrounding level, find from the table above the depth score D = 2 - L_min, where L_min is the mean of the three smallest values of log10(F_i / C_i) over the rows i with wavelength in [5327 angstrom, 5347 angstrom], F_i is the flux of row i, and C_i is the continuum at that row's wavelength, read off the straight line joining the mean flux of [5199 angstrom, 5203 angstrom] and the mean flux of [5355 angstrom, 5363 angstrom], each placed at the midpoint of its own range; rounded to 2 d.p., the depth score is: 2.11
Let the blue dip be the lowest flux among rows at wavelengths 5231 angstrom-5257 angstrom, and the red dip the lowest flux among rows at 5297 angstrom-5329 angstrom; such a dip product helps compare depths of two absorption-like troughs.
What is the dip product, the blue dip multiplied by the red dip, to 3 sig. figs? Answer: 34.7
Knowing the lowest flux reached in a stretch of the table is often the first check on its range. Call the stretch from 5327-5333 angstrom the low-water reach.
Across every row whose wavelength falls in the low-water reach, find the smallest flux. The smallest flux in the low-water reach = 6.763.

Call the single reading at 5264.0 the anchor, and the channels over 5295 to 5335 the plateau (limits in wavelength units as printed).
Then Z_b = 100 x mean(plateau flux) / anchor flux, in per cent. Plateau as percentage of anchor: 114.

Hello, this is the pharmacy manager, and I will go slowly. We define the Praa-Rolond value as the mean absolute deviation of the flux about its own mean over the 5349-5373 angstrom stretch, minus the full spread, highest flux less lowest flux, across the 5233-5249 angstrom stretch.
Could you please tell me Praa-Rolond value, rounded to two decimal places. -0.23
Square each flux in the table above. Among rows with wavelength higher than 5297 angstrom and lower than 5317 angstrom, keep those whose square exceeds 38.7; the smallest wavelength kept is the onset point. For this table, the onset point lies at 5300.0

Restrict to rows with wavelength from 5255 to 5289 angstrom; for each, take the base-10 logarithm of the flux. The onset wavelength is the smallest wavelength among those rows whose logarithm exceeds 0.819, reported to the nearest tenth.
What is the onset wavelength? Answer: 5258.0 angstrom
